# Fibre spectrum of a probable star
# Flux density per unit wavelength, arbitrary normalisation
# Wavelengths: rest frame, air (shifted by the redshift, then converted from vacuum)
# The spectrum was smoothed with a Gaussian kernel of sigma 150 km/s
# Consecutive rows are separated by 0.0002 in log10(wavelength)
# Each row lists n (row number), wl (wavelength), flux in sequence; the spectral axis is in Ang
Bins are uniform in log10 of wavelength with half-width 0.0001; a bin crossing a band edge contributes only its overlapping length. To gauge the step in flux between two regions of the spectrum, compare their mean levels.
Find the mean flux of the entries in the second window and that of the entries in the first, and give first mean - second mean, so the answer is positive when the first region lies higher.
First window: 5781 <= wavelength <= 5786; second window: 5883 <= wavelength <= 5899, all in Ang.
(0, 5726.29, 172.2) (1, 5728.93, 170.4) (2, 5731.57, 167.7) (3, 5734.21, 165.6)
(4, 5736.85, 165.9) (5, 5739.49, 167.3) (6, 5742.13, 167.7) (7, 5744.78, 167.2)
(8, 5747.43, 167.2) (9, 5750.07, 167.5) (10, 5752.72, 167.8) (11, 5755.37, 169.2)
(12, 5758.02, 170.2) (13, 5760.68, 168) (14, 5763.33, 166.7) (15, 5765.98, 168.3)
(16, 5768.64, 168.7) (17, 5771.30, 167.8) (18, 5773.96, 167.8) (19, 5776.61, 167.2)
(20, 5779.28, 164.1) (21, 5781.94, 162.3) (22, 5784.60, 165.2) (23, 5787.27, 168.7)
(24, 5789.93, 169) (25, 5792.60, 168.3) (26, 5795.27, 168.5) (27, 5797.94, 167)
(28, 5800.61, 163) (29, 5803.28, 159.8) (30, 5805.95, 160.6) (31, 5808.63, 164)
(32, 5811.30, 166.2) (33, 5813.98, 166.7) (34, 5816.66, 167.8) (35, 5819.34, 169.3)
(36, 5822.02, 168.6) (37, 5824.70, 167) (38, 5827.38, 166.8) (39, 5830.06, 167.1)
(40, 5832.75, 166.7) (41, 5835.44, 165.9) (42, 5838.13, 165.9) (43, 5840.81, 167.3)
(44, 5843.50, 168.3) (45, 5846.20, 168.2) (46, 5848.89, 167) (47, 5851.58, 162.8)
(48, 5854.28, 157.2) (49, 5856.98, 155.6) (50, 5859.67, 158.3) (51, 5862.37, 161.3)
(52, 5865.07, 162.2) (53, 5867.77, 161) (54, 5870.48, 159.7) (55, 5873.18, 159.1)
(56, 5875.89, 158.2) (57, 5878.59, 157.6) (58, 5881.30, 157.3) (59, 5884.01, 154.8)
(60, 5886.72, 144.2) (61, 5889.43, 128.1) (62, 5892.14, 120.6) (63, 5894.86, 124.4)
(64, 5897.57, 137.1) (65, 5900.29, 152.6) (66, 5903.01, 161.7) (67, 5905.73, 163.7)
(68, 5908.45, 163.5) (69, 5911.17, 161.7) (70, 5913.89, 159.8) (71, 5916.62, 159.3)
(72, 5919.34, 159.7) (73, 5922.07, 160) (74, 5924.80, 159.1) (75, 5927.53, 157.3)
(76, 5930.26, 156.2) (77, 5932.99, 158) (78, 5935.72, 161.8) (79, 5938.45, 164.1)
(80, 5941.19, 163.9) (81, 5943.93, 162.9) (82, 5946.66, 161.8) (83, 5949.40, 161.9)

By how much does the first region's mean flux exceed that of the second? 29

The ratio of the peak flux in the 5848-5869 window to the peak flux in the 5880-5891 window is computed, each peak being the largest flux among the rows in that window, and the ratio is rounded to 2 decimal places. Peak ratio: 1.06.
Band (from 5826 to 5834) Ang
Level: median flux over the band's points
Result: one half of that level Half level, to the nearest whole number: 83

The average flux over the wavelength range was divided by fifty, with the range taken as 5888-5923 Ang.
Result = 3.00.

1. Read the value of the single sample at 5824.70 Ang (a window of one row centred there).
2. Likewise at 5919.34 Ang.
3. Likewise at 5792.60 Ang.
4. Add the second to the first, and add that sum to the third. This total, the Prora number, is 495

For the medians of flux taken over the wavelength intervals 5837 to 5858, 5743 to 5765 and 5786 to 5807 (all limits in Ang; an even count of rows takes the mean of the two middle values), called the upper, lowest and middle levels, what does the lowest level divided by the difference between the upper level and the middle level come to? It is -140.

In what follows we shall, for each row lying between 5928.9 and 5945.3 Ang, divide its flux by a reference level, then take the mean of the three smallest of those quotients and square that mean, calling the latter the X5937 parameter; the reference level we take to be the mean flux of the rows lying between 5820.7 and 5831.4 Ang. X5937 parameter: 0.90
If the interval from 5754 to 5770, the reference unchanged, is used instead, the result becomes 1.00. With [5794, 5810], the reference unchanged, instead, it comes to 0.93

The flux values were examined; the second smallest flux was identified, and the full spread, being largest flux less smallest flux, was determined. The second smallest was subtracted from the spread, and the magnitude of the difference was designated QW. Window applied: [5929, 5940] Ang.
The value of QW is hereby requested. 150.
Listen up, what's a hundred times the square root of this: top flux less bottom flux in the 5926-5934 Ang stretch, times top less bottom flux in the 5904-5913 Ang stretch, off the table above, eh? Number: 190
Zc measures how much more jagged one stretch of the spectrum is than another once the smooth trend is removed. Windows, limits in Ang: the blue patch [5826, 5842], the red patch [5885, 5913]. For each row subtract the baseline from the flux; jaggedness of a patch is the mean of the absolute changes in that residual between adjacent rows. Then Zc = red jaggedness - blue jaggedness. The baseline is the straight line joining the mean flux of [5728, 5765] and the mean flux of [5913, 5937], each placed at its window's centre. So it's 7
